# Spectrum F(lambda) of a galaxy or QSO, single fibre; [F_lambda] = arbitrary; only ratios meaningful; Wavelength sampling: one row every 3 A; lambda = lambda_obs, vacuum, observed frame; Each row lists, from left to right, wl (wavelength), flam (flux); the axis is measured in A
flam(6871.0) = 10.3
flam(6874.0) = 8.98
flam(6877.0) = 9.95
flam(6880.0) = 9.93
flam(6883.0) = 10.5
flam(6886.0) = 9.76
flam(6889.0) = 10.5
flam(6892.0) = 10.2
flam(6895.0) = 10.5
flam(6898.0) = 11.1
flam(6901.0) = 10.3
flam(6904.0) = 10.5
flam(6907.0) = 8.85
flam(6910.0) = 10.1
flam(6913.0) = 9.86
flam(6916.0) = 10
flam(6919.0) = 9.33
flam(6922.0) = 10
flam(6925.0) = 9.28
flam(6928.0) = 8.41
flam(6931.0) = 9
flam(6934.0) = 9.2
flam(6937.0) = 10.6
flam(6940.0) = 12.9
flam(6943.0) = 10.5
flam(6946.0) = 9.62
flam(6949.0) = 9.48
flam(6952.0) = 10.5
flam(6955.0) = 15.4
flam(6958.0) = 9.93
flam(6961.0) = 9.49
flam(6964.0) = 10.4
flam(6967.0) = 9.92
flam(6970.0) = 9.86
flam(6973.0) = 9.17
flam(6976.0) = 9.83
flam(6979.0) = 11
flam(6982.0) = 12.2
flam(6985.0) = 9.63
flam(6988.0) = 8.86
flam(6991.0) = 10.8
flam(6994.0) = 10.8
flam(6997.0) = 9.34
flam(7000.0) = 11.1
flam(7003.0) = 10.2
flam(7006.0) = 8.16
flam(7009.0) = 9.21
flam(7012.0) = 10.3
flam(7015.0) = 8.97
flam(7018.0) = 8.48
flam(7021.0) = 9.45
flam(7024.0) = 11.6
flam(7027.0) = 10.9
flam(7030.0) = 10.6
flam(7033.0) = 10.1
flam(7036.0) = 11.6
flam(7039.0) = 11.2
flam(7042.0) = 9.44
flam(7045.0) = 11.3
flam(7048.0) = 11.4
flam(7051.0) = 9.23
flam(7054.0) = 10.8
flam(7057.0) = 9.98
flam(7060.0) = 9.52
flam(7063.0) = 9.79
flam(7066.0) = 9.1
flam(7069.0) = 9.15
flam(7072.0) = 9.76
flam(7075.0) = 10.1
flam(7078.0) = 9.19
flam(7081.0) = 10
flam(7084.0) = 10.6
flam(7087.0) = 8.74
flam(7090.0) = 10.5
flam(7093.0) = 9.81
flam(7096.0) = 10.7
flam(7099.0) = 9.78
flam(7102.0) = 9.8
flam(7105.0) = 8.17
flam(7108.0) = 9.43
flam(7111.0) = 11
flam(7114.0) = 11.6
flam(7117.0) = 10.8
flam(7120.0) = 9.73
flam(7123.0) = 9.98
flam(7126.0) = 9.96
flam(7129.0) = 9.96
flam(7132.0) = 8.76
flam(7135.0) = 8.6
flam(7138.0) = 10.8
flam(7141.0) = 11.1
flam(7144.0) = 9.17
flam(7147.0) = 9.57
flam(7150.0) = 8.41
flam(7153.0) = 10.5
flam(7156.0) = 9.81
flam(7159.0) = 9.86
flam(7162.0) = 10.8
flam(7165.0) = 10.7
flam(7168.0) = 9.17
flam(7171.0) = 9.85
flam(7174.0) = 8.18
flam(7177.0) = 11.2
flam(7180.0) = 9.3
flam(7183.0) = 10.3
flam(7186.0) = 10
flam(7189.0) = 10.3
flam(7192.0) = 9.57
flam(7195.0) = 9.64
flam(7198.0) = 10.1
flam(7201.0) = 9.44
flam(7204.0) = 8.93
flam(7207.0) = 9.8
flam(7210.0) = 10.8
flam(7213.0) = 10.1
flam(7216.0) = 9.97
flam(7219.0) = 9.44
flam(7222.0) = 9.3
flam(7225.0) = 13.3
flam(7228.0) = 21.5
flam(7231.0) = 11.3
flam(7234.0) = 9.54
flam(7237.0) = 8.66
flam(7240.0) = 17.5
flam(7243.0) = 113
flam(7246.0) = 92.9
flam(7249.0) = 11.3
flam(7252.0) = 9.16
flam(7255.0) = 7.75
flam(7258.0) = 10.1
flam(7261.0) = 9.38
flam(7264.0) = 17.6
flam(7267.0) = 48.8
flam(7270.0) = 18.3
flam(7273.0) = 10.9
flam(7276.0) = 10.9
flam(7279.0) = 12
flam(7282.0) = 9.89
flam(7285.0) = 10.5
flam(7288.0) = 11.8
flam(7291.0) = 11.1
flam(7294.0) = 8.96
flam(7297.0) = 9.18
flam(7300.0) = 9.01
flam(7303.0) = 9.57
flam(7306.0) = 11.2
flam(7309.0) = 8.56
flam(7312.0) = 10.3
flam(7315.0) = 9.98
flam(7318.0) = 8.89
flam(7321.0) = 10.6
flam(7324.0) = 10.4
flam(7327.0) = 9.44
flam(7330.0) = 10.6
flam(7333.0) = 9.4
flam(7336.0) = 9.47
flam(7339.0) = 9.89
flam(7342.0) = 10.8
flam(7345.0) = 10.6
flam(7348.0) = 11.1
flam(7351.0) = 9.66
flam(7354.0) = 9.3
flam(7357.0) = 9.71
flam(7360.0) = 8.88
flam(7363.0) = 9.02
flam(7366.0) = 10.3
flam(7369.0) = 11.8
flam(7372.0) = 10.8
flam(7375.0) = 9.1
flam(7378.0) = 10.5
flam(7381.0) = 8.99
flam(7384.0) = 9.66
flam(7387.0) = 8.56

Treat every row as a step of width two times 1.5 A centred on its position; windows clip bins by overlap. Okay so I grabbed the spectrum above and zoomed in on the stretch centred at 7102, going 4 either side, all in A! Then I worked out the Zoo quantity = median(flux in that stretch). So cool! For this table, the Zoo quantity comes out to 9.8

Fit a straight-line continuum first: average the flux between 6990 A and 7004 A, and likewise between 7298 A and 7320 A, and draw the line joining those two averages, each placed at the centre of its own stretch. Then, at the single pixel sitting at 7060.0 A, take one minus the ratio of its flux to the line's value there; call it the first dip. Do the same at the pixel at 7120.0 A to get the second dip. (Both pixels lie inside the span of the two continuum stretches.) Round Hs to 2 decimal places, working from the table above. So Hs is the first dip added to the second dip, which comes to 0.11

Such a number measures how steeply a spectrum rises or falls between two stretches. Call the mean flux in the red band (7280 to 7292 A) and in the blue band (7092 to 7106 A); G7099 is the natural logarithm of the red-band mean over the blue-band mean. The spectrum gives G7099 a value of 0.11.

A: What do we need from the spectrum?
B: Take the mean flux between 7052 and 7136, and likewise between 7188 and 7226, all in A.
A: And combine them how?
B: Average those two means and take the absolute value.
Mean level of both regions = 9.9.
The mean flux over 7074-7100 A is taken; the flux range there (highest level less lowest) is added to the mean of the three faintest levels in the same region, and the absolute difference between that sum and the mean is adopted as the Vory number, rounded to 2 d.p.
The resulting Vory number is 1.26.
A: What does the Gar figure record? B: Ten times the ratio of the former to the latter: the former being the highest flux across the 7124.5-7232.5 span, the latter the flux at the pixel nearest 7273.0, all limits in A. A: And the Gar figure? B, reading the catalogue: 20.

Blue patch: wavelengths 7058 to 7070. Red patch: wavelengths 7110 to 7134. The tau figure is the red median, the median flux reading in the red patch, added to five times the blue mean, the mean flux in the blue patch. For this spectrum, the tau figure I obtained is 57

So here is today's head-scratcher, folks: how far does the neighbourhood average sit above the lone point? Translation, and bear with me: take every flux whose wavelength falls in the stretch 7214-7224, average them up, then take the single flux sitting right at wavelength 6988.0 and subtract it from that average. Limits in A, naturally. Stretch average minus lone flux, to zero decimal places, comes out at 1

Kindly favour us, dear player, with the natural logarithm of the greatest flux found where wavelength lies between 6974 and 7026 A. 2.50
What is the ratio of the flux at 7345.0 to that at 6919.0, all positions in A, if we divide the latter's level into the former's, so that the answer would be 1.14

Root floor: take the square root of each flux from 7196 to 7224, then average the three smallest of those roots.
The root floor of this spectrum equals 3.04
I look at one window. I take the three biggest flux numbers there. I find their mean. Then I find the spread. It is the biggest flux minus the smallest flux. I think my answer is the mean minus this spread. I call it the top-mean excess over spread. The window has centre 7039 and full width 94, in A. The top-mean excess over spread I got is 8.09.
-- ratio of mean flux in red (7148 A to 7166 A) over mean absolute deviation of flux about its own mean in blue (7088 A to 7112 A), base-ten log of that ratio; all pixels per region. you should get 1.2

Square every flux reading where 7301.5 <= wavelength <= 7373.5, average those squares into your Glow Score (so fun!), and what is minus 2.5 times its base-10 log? -5.01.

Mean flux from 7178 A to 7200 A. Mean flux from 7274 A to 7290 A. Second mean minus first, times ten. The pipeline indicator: 11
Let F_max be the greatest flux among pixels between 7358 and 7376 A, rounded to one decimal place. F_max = 11.8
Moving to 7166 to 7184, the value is 11.2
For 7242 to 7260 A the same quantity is 113.0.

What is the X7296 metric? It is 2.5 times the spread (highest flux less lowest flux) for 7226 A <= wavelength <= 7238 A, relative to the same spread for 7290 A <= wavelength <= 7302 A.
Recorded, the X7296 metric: 15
